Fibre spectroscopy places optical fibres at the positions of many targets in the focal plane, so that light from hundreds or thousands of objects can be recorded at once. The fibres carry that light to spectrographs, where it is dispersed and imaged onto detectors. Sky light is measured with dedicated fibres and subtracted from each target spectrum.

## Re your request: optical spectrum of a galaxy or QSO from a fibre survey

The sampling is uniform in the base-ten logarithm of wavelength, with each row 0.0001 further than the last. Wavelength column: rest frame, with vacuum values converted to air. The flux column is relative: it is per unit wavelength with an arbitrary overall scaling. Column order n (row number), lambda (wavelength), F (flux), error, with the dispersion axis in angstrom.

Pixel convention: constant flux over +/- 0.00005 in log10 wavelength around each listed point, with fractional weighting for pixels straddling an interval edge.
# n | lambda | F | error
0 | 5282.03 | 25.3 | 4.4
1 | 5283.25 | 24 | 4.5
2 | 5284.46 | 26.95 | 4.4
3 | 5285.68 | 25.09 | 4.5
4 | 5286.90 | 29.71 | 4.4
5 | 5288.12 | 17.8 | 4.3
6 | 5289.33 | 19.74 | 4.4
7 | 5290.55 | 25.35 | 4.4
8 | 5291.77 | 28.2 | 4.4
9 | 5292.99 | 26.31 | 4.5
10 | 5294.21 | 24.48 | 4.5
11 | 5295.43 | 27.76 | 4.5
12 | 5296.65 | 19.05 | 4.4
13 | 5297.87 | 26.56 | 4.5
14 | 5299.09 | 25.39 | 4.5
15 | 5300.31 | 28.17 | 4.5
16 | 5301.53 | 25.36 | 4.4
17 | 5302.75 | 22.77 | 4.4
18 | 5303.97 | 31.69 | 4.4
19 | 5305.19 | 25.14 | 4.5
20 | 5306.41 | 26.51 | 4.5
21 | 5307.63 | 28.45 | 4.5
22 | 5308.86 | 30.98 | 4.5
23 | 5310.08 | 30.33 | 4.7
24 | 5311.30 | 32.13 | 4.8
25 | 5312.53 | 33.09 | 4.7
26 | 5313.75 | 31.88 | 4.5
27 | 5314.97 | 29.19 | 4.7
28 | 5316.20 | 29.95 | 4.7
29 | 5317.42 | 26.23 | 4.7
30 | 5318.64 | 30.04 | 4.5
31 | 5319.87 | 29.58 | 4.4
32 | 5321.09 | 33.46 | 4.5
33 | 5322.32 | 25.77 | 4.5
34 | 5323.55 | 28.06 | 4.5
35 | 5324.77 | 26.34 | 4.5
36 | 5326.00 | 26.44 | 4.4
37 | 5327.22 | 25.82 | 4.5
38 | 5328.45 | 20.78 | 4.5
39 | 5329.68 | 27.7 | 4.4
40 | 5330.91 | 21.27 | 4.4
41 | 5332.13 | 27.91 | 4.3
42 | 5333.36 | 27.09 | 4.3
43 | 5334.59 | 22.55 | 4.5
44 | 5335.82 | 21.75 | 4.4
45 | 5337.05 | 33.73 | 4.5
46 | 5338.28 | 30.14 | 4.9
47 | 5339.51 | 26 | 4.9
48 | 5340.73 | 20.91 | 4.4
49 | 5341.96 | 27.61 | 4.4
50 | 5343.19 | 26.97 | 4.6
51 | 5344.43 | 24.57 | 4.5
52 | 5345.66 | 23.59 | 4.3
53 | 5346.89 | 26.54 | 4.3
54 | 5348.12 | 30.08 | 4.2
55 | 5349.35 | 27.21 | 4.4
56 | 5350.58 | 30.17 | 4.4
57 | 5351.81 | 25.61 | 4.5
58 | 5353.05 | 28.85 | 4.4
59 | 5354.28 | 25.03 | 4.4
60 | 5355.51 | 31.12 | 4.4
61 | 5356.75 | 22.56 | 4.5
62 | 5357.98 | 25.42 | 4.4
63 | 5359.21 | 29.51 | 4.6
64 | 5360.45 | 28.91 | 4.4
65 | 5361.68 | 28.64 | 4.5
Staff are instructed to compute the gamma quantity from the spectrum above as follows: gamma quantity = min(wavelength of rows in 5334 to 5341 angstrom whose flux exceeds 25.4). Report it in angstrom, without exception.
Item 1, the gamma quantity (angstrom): 5337.05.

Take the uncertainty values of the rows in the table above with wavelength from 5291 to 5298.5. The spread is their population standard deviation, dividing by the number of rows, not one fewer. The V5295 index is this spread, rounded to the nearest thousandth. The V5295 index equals 0.047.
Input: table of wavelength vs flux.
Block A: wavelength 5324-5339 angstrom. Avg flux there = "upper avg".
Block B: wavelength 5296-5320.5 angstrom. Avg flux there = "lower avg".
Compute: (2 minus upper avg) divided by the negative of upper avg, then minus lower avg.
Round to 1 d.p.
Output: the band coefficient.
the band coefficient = -27.2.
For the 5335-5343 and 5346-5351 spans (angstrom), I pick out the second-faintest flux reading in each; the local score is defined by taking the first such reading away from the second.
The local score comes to 5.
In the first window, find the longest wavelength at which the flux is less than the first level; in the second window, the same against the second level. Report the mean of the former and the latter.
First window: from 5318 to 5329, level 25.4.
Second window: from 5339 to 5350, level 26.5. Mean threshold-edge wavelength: 5337.1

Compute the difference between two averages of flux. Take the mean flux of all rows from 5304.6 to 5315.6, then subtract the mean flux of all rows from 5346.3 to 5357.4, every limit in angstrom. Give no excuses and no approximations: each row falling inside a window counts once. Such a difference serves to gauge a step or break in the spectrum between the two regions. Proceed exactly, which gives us 2.3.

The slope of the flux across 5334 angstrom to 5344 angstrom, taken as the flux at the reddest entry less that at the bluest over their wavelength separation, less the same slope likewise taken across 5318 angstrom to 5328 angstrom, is 1.0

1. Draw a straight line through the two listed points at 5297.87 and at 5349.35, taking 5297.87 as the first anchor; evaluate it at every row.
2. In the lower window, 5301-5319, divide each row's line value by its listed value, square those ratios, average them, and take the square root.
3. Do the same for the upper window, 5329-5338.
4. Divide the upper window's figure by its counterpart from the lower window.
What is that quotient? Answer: 1.15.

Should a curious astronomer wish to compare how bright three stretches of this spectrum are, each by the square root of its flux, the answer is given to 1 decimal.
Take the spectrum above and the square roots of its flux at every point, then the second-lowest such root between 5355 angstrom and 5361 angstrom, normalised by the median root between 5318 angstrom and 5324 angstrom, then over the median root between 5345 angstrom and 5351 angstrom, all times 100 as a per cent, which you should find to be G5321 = 17.8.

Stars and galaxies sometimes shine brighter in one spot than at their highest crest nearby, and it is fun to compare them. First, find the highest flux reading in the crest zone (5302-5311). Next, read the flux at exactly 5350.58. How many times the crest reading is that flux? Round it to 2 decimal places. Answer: 0.95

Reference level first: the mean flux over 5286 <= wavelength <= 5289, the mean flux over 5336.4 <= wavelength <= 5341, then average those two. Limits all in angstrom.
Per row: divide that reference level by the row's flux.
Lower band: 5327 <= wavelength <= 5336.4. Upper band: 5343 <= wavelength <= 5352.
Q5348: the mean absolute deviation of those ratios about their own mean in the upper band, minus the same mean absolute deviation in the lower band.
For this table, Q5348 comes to -0.059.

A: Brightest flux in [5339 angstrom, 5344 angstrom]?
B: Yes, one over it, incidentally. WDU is 0.0362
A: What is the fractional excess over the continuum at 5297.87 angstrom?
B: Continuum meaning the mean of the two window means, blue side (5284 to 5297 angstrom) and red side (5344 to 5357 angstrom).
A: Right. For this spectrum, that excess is 0.03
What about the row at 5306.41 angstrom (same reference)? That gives 0.03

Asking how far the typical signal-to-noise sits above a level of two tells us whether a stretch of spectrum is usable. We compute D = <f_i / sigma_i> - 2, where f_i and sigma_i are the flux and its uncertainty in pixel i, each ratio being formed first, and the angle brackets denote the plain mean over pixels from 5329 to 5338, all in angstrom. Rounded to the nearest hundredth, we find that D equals 3.91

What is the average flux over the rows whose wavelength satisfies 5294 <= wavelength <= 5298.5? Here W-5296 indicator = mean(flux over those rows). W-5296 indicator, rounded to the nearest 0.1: 24.5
